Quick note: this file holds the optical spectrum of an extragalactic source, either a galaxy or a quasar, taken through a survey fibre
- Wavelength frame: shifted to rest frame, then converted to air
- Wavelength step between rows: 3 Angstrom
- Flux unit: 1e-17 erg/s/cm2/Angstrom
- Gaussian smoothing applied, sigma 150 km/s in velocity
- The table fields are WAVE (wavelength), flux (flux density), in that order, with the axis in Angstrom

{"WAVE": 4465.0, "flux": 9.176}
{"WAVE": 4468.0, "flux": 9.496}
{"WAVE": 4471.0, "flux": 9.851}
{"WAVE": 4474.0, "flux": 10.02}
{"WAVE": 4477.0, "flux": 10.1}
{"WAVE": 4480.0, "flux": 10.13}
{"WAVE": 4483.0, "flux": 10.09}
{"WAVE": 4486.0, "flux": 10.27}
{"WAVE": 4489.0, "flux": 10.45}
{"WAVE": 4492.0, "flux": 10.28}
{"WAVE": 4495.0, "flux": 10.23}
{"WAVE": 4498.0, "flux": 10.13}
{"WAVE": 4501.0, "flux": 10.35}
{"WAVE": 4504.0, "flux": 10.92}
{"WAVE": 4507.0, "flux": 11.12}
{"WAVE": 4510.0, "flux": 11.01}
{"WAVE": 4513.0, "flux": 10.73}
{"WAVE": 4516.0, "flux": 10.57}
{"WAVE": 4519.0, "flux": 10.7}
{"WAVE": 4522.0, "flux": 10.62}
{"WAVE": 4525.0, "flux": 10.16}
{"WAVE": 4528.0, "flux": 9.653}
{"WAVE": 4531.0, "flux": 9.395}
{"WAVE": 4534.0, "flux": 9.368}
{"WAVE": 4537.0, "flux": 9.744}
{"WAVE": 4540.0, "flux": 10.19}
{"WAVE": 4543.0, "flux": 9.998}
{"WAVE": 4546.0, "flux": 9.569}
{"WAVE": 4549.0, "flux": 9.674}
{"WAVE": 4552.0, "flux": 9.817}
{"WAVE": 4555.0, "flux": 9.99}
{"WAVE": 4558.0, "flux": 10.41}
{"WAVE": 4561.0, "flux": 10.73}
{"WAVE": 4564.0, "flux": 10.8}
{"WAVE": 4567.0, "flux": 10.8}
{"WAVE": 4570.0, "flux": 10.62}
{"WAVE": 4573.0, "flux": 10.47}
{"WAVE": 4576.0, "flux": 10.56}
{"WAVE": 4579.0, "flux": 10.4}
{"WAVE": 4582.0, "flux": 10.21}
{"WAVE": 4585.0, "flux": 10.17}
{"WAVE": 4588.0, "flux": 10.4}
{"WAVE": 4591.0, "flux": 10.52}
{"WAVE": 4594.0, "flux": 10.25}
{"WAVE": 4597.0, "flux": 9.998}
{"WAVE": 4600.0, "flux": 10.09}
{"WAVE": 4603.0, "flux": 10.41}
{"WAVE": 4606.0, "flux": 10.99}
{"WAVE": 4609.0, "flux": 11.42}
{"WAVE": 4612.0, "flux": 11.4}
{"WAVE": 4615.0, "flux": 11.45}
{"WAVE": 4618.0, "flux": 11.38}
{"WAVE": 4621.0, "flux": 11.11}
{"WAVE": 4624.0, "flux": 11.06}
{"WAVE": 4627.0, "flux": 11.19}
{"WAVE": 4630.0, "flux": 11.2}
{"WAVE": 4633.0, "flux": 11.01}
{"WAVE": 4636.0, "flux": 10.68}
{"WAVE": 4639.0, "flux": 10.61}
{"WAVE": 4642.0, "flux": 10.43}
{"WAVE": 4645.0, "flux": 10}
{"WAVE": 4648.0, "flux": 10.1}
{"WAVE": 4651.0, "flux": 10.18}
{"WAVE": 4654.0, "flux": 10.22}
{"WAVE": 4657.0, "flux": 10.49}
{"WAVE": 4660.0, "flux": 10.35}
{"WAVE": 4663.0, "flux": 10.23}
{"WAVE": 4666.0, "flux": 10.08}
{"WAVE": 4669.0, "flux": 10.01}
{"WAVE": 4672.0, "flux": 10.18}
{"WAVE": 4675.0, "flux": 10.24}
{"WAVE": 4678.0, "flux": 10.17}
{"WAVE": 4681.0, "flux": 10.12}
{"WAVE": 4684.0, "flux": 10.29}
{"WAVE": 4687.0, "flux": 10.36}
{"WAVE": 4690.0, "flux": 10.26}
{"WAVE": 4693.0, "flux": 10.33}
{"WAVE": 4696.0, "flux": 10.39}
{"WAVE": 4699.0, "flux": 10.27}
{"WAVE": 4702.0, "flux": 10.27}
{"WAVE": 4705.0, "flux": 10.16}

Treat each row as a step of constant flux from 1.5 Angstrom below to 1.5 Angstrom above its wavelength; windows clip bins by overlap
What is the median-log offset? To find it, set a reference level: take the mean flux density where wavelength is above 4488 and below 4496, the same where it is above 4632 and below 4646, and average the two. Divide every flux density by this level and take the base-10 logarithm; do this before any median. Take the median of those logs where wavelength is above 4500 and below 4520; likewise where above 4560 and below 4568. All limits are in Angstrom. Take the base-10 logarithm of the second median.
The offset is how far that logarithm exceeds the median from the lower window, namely -1.8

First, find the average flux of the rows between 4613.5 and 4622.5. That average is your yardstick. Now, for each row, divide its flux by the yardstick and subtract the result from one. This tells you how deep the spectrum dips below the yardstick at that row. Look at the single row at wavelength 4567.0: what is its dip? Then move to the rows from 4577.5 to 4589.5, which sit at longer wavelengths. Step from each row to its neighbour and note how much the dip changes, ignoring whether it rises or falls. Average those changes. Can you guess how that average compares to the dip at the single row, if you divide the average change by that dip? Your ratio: 0.30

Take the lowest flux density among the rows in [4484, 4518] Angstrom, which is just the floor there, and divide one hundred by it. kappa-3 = 9.9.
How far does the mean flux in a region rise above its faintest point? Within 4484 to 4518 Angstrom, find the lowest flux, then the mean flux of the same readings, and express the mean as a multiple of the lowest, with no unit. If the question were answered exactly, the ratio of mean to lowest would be 1.04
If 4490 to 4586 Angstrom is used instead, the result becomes 1.10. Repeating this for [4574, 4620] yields 1.06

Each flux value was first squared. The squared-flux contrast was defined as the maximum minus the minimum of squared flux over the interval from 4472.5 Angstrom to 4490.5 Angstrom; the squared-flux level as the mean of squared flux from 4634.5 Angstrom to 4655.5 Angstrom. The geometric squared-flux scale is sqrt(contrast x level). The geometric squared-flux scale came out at 31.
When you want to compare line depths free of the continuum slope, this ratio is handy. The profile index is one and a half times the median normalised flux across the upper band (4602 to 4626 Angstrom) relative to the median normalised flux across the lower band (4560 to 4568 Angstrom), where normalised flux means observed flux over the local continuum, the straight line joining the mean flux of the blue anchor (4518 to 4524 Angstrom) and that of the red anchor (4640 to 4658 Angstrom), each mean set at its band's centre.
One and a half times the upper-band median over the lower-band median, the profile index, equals 1.59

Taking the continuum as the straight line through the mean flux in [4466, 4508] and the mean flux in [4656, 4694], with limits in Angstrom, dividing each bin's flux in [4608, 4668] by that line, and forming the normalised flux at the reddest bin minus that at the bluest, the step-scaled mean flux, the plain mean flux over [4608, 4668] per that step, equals -82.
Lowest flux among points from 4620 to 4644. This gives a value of 10.43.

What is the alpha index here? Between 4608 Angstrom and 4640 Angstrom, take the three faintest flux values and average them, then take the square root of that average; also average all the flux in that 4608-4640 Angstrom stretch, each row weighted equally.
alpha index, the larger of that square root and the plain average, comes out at 11.1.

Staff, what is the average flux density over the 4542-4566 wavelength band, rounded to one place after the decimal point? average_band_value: 10.1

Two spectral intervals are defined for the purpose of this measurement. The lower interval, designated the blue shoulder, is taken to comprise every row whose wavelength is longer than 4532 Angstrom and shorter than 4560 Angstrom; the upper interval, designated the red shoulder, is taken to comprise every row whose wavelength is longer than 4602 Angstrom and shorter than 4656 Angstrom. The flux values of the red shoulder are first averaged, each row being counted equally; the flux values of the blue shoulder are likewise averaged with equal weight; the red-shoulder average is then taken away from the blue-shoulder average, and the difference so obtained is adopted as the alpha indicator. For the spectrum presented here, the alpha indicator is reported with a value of -1.0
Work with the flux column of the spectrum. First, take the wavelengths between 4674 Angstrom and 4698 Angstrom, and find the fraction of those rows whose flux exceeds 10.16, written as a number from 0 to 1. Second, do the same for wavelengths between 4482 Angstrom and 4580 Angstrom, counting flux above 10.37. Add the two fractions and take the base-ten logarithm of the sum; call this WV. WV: 0.13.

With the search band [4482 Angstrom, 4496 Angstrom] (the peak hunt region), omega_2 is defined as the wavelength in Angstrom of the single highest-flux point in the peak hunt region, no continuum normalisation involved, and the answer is 4489.0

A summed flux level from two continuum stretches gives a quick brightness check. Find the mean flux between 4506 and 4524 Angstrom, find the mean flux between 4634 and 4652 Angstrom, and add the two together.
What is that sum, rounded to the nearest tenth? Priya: 21.1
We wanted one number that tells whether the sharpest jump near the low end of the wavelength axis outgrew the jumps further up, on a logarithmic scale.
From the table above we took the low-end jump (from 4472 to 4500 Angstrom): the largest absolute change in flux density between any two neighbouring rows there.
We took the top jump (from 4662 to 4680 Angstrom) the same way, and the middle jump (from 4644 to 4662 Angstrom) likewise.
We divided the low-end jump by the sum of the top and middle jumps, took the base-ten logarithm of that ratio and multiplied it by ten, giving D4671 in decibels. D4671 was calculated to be -3.9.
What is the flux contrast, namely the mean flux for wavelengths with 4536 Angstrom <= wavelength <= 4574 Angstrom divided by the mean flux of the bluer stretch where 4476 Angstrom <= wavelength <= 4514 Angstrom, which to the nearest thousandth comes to 0.978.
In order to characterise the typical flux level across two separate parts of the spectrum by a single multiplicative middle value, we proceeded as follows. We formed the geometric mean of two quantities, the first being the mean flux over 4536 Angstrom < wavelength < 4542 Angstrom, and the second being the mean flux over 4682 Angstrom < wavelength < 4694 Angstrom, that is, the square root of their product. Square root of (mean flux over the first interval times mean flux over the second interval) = 10.1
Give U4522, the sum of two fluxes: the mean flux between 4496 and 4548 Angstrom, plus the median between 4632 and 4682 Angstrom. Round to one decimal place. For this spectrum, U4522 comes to 20.5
